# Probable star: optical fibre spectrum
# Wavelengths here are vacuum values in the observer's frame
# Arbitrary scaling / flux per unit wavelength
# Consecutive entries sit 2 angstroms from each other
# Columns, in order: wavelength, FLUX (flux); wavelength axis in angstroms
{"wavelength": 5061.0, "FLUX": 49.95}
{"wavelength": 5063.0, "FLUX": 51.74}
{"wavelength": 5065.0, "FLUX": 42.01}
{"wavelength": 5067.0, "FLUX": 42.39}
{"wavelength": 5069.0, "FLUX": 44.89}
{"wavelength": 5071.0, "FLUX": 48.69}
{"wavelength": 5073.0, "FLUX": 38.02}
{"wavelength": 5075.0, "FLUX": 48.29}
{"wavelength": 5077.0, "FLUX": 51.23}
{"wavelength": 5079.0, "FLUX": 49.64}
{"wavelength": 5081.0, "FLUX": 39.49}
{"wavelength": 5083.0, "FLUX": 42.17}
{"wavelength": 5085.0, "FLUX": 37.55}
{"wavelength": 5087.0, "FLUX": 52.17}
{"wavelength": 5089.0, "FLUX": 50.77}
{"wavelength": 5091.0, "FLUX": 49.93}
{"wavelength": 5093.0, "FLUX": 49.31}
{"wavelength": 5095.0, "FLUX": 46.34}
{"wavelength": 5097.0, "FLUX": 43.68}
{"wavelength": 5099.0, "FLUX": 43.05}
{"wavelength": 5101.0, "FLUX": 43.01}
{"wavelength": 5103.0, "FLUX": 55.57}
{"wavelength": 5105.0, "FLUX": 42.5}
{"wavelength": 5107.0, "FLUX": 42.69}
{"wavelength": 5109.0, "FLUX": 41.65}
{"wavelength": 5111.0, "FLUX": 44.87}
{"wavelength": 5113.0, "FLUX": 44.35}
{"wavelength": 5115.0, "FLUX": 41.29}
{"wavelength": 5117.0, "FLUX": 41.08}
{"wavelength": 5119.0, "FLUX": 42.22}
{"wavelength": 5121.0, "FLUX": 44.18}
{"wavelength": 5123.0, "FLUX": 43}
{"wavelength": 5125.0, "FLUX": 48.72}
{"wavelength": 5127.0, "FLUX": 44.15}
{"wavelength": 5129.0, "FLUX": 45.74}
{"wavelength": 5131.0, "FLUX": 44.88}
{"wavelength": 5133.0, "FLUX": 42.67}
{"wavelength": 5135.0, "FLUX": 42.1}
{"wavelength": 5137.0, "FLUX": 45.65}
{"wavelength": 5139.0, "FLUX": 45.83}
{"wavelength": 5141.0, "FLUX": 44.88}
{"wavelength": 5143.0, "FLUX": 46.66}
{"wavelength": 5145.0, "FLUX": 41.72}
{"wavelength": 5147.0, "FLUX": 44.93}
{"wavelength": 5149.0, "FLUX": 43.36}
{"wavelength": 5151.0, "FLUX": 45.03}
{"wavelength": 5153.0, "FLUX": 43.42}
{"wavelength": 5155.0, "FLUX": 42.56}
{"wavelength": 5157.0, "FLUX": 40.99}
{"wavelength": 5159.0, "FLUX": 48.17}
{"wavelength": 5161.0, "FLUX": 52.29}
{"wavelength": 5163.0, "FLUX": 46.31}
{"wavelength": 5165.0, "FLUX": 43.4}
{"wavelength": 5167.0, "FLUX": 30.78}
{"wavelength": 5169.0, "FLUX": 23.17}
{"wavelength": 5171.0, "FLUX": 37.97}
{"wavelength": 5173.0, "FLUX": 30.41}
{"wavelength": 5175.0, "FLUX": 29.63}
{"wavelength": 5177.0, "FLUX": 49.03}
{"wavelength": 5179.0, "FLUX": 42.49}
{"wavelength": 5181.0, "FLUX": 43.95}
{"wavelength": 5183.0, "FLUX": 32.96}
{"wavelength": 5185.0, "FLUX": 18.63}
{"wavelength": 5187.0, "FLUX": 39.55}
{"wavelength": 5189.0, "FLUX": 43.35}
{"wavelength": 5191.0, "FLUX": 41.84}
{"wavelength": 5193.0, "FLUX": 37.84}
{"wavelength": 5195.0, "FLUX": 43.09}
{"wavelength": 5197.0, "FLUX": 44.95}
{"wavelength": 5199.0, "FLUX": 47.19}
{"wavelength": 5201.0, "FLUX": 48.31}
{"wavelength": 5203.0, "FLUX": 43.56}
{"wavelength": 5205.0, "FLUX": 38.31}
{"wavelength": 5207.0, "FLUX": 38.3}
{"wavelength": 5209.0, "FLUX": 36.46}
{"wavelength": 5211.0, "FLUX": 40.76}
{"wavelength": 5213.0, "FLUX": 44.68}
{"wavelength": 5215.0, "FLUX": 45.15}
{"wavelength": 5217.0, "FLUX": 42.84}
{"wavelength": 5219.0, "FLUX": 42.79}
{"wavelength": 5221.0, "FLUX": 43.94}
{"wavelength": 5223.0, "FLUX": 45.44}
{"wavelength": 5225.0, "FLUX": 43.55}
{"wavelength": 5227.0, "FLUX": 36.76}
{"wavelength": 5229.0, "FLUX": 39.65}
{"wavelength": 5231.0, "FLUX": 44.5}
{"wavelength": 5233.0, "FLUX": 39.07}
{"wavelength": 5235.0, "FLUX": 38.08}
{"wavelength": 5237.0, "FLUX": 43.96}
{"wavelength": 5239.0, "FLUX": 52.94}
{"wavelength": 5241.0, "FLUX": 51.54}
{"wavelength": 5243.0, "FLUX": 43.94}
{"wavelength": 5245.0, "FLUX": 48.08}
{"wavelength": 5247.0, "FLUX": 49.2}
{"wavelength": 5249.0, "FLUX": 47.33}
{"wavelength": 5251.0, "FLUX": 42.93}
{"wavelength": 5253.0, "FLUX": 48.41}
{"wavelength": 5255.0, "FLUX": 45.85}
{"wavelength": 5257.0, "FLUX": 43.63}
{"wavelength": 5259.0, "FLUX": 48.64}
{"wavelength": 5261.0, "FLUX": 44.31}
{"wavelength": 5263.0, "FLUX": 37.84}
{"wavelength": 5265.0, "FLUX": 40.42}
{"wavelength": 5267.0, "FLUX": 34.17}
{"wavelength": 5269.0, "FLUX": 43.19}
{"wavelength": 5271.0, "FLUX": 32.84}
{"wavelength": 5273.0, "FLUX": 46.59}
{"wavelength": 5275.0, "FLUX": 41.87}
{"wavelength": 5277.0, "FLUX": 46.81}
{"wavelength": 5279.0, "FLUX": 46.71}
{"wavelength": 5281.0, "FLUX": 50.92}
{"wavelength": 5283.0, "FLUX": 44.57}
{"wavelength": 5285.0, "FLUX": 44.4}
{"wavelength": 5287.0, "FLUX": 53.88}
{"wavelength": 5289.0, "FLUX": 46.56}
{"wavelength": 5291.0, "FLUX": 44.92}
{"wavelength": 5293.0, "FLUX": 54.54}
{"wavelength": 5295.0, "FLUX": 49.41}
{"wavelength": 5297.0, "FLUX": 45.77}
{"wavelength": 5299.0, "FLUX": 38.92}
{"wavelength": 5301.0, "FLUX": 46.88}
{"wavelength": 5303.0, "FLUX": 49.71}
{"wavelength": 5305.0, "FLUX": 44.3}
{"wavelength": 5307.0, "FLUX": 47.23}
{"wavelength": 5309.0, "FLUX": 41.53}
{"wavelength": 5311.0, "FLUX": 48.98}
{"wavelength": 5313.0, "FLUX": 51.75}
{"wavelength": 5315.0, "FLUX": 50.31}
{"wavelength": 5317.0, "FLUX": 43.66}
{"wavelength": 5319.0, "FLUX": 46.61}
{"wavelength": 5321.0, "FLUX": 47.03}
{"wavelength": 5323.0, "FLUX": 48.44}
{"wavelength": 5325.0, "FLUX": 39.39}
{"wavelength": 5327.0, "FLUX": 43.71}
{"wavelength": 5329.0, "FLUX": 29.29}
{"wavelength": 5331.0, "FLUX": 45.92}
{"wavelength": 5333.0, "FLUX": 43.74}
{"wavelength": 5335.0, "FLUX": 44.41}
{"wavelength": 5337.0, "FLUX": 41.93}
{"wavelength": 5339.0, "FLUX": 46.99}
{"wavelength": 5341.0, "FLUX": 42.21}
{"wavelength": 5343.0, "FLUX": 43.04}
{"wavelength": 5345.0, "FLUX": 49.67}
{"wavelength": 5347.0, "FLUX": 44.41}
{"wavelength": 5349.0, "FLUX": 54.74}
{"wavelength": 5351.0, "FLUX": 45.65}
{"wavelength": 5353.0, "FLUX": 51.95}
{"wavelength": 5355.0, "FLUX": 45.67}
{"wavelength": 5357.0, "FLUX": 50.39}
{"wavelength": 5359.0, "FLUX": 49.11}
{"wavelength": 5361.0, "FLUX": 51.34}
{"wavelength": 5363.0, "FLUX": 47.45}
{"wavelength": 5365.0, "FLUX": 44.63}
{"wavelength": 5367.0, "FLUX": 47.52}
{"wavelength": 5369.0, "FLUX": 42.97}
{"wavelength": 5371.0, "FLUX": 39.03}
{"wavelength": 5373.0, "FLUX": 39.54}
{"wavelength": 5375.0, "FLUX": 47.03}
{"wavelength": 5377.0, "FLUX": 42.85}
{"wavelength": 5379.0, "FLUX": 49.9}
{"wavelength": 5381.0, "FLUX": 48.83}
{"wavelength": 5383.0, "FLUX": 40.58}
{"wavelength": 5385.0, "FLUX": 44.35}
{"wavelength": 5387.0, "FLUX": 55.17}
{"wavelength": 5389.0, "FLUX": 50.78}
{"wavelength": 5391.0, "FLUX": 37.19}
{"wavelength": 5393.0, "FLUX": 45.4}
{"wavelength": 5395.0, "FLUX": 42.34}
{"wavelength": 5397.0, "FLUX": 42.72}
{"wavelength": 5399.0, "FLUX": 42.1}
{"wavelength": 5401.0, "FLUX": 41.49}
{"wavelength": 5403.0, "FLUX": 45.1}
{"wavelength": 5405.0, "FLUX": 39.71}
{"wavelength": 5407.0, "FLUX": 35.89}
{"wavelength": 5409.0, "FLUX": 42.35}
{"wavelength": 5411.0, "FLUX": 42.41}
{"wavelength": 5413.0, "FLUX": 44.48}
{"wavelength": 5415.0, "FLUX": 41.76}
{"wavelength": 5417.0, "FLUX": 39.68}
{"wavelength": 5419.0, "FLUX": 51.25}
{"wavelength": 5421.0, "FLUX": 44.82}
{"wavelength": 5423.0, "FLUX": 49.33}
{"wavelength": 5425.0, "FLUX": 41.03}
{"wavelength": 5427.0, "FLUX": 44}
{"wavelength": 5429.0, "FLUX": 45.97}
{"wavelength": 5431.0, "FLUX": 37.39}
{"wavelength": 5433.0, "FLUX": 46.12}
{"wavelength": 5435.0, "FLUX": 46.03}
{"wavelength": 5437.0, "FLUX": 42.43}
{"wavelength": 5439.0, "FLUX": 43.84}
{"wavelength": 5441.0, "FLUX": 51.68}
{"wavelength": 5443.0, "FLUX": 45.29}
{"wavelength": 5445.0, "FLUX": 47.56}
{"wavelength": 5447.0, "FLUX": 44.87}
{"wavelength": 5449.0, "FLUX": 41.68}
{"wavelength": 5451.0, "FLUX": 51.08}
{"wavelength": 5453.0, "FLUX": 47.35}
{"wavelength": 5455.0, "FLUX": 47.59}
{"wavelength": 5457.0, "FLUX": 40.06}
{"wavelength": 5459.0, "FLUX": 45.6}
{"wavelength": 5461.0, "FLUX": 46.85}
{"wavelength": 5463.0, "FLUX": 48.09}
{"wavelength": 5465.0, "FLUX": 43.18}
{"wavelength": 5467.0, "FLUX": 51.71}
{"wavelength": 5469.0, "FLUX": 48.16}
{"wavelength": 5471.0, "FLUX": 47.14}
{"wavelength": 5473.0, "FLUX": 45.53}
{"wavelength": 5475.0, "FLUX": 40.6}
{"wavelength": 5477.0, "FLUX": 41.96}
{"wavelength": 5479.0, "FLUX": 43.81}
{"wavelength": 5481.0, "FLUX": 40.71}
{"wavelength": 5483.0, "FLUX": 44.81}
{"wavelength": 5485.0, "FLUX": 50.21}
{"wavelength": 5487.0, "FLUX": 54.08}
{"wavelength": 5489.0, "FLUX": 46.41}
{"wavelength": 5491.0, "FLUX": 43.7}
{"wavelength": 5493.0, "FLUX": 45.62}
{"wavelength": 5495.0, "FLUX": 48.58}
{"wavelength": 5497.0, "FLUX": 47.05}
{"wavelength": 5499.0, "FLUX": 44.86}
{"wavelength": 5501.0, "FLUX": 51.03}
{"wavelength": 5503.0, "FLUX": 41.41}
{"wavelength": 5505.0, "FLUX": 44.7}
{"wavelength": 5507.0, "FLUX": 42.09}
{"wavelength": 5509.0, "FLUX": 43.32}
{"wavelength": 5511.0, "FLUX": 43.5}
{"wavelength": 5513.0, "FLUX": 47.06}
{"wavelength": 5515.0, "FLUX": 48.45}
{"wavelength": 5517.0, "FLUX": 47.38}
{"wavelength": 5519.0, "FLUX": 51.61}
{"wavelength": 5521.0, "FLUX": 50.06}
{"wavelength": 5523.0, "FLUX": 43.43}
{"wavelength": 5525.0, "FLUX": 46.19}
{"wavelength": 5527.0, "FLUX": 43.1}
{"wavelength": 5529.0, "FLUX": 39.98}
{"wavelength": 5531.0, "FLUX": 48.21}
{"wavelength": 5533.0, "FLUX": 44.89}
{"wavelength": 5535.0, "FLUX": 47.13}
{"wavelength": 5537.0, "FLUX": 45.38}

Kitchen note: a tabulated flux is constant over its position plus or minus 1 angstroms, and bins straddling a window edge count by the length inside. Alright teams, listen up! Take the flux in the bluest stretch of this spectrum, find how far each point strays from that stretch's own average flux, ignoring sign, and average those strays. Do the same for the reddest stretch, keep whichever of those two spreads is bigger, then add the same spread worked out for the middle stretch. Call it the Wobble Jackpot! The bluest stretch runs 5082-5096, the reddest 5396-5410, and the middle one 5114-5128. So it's 6.03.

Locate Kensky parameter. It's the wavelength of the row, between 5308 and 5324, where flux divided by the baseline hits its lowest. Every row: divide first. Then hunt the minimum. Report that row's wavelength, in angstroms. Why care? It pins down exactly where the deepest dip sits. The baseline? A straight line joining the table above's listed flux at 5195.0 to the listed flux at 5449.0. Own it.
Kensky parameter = 5309.0 angstroms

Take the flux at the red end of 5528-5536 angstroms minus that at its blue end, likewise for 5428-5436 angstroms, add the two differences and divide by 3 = 2.4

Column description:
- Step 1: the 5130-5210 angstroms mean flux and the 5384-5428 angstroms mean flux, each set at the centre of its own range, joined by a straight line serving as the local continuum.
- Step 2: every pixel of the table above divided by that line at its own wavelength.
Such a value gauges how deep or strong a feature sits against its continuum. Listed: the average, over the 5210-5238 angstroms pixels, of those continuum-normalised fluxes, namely 1.01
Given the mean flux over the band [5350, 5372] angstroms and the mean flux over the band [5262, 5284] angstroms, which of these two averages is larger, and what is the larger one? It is 46.9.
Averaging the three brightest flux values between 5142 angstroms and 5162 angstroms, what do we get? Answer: 49.0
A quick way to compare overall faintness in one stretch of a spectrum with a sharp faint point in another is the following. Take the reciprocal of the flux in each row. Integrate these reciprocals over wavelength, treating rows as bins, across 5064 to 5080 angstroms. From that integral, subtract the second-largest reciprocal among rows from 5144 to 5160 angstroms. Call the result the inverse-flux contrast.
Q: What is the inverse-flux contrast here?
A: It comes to 0.330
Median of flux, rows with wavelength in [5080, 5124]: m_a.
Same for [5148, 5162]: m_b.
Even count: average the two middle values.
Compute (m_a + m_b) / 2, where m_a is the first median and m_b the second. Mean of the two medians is 43.2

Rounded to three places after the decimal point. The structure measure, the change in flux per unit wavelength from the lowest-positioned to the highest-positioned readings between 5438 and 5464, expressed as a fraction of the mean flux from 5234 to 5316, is 0.004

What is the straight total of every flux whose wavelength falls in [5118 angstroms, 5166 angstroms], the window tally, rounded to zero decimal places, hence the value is 1073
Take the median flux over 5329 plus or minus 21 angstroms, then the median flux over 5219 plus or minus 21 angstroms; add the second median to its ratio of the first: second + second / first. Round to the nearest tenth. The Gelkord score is 44.5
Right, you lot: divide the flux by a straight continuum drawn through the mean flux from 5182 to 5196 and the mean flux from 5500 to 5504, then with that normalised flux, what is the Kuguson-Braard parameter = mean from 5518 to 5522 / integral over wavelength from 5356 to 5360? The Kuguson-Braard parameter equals 0.229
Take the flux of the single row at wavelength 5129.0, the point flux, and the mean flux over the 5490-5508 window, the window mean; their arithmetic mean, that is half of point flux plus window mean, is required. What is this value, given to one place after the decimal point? 45.6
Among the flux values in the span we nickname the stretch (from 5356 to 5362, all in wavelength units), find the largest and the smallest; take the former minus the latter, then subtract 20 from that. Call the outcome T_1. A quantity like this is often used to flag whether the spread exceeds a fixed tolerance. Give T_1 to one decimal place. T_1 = -17.8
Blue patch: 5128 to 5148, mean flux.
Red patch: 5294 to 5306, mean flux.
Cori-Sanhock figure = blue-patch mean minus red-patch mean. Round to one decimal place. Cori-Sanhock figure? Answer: -1.3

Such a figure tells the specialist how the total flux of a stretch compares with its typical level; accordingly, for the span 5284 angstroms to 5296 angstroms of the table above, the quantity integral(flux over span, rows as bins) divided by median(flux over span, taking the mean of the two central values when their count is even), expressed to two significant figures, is 12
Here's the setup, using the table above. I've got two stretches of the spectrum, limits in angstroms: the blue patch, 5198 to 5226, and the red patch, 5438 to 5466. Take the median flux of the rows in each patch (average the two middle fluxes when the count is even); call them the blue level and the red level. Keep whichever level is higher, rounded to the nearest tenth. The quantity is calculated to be 46.2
